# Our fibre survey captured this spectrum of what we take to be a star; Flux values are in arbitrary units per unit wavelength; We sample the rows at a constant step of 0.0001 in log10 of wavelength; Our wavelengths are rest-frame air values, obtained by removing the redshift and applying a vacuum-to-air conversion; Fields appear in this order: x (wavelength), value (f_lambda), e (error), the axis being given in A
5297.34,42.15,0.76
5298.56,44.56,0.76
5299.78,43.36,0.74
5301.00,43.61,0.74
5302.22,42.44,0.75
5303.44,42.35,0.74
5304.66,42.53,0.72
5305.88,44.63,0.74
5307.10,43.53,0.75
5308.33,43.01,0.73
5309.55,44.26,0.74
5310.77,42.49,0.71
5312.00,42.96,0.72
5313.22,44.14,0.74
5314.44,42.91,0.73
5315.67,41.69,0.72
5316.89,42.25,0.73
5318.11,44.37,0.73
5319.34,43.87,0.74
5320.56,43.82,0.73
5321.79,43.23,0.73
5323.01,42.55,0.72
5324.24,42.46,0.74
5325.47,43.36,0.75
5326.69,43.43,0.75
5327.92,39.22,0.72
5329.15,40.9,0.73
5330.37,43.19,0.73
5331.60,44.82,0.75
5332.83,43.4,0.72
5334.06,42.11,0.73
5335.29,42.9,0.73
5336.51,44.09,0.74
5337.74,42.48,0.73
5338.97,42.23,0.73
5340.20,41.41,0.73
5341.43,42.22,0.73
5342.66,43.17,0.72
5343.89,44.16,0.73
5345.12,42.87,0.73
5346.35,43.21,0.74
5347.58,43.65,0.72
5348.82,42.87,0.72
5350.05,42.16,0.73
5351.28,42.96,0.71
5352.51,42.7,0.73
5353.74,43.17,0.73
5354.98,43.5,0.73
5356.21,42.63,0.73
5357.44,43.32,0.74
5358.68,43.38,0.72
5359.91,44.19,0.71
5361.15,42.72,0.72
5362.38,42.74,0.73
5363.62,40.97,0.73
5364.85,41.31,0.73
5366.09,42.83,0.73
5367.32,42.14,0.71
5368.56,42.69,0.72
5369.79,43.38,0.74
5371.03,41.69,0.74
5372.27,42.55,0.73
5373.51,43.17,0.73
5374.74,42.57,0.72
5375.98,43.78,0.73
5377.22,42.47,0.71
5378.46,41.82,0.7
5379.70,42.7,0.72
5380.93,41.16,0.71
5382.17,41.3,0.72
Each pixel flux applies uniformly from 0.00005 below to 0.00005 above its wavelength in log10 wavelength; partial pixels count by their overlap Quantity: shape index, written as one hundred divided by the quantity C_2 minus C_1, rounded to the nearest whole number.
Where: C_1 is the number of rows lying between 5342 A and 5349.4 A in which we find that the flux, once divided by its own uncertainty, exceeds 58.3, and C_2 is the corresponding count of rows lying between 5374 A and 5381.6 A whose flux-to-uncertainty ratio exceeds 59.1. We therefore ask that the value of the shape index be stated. -100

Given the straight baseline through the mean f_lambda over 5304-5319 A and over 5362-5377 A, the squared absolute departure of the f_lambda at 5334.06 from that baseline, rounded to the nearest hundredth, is 0.69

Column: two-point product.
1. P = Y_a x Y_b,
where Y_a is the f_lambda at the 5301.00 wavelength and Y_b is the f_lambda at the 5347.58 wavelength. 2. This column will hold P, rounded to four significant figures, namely 1904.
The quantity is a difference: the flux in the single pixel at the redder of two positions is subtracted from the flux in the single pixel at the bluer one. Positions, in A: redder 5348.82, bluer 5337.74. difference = -0.4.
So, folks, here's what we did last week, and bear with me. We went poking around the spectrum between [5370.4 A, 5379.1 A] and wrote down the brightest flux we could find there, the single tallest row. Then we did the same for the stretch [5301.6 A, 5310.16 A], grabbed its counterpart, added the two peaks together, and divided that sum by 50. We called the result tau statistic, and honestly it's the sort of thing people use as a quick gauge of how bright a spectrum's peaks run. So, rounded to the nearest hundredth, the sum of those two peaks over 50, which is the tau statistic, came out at 1.77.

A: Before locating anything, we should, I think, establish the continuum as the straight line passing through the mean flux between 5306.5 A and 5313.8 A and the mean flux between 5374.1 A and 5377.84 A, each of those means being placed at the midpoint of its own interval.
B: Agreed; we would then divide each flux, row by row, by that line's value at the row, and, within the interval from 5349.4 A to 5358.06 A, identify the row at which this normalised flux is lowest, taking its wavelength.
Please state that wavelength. 5350.05 A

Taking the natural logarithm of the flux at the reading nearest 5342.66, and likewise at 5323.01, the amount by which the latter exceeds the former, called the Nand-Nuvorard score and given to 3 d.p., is -0.014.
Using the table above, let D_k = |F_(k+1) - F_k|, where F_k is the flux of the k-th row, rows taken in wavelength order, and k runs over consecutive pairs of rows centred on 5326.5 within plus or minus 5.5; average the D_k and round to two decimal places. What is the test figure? 1.44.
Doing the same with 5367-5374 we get 0.88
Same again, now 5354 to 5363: 0.65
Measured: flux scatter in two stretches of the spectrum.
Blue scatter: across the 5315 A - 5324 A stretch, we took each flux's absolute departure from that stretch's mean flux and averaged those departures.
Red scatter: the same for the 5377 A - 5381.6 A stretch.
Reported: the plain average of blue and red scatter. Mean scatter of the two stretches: 0.680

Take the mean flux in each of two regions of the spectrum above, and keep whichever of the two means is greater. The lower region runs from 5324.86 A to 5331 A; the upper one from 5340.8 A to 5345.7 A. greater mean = 43.1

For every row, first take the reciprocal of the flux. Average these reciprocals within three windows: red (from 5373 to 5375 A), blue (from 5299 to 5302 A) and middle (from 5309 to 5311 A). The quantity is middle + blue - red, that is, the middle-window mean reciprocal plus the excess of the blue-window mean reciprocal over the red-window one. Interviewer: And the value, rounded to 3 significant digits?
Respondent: 0.0227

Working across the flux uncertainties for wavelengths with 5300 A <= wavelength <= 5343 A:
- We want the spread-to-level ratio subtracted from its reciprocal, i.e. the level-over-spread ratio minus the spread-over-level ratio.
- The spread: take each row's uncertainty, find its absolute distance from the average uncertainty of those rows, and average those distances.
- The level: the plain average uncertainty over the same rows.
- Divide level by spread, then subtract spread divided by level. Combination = 87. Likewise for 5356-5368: 91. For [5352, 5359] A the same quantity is 219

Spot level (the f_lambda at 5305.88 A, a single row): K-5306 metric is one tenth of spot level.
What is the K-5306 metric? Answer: 4.46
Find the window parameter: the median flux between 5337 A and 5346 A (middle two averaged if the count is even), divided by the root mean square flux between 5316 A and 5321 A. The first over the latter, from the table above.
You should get 0.975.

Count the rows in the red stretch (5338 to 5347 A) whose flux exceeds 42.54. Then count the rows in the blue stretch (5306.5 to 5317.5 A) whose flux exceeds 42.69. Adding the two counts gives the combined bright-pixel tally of 10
